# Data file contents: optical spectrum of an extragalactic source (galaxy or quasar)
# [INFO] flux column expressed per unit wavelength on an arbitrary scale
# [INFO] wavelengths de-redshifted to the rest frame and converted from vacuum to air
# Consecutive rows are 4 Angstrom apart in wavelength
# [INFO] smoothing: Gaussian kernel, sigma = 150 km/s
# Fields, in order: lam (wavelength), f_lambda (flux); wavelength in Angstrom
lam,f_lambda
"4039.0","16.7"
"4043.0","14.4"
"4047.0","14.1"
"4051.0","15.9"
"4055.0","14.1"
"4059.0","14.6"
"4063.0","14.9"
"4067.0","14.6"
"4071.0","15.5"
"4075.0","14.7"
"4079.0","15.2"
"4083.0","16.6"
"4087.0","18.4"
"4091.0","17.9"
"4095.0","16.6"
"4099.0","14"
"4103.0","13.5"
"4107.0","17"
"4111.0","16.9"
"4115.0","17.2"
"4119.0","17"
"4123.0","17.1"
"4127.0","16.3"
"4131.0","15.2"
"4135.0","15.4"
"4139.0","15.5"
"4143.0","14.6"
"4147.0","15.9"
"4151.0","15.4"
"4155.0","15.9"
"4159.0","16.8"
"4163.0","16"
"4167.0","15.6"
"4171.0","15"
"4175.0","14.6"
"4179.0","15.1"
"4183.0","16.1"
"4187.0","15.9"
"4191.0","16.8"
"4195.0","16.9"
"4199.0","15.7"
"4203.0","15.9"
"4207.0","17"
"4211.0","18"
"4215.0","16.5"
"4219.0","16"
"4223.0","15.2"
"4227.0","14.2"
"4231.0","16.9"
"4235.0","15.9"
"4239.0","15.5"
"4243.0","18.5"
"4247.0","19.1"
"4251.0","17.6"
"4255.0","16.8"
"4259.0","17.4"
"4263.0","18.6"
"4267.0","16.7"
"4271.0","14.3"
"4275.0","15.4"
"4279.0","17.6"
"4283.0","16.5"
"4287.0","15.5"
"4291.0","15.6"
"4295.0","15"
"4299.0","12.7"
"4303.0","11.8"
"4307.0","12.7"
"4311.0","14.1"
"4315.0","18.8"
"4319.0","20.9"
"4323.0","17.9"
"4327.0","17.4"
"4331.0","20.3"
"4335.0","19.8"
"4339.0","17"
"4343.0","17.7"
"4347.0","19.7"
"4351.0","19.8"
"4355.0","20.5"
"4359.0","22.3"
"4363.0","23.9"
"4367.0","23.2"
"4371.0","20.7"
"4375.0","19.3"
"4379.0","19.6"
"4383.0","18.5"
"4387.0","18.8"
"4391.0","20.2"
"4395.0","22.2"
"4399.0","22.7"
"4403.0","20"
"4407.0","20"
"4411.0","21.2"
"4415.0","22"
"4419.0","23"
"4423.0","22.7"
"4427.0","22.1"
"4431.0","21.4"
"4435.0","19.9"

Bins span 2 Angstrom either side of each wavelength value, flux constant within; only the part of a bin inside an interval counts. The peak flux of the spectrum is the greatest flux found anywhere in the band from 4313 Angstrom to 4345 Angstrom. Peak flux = 20.9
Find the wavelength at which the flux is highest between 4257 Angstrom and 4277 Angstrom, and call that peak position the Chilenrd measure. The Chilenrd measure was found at 4263.0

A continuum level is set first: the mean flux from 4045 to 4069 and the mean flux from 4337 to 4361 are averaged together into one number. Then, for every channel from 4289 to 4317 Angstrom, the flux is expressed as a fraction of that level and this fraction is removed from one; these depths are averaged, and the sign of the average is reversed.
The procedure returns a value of -0.16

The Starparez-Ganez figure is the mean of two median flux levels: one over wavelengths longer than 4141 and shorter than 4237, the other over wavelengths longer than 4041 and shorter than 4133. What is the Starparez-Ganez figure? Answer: 15.7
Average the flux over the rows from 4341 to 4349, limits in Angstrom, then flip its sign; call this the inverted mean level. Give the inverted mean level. -18.7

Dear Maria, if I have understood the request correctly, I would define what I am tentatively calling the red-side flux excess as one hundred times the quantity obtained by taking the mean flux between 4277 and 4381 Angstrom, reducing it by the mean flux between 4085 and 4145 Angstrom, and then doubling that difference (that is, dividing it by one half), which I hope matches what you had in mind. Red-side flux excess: 383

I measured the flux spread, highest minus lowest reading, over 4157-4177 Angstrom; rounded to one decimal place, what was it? 2.2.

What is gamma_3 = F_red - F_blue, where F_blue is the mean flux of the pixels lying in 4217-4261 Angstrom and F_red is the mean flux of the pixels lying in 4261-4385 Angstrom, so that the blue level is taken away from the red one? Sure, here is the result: 1.2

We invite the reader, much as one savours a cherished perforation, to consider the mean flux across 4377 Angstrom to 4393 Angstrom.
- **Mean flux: 19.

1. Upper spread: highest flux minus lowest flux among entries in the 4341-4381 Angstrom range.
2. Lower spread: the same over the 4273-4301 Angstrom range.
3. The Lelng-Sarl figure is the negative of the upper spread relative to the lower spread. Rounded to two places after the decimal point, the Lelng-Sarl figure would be -1.27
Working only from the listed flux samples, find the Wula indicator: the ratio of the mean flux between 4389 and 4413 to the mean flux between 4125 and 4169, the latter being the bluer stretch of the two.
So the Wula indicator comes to 1.34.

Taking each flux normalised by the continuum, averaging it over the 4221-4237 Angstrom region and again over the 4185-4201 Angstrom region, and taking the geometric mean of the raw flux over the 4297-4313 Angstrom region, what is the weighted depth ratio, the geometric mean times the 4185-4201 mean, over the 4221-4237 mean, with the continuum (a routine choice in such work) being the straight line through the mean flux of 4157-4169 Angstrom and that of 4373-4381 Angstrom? 13.9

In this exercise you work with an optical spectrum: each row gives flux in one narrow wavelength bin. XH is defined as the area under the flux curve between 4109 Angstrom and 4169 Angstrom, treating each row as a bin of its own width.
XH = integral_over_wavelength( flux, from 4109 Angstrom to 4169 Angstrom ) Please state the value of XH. 963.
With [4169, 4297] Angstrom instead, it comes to 2087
